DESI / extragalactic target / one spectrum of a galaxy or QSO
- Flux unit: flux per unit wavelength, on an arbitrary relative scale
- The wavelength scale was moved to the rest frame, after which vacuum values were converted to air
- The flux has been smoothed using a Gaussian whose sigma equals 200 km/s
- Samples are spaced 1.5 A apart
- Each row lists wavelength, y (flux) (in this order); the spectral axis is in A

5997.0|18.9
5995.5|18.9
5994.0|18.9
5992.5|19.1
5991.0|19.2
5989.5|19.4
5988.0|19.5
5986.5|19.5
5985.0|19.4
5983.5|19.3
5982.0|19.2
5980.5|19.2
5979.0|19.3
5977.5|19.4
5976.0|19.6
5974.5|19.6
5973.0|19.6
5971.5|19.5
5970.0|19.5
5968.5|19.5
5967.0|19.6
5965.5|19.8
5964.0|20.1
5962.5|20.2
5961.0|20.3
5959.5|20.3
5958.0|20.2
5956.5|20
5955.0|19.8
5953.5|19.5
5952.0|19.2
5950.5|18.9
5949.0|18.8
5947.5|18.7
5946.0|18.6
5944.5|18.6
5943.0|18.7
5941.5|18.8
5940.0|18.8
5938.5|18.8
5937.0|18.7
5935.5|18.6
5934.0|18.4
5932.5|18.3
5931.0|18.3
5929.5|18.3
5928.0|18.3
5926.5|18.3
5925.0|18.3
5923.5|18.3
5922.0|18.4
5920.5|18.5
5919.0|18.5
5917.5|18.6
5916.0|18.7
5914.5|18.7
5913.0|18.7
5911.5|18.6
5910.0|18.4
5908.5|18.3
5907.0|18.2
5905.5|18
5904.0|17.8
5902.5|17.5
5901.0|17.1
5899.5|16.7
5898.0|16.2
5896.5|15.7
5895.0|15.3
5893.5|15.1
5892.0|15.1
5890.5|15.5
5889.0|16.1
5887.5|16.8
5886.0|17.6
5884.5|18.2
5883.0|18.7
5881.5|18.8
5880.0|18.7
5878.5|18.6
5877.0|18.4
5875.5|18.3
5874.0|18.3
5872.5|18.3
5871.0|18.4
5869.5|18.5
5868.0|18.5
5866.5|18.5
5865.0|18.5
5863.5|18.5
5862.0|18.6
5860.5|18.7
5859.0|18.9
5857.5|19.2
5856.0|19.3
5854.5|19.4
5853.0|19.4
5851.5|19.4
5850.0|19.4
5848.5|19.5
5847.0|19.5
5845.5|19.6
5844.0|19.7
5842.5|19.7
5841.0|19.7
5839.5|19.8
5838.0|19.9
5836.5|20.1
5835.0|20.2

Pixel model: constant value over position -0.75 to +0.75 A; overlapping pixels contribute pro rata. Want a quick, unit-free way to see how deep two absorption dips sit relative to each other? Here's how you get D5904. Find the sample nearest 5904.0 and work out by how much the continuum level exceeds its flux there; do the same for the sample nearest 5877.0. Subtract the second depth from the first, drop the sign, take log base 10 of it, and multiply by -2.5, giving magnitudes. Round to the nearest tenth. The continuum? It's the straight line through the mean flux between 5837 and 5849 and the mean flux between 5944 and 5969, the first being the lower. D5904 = 0.6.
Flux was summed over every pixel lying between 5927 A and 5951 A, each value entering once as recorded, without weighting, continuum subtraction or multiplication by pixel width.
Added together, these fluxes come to 298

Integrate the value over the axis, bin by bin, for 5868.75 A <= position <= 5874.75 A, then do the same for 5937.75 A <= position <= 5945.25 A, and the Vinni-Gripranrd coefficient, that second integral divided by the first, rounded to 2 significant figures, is 1.3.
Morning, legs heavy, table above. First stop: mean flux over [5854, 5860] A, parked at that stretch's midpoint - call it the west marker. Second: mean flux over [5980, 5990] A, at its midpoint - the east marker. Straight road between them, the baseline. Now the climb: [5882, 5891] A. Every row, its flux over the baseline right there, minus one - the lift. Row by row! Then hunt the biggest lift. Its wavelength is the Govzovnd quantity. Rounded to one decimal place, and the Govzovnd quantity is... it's 5883.0 A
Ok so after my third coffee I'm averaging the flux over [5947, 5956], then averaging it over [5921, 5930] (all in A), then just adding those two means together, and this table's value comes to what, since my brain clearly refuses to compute 37.5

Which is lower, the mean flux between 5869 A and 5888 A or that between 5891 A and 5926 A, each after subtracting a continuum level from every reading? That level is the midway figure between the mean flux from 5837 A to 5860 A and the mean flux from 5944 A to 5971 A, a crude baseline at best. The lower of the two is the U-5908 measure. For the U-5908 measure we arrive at -1.9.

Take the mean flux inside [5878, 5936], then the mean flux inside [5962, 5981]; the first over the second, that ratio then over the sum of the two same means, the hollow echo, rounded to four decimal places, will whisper 0.0242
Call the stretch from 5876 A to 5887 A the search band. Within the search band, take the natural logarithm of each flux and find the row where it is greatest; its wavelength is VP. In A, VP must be 5881.5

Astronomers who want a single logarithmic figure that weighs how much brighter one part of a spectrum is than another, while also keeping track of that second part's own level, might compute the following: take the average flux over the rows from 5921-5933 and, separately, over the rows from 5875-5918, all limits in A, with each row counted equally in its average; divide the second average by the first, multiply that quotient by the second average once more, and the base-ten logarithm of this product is 1.22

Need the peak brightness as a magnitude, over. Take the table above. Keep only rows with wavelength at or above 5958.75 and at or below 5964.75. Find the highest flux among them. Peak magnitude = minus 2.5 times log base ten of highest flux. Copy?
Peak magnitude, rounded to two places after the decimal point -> -3.27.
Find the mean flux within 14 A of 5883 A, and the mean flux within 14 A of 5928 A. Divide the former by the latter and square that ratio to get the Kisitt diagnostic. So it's 0.88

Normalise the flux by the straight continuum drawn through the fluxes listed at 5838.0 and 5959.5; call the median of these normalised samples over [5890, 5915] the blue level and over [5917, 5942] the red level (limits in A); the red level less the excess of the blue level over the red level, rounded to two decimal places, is 0.95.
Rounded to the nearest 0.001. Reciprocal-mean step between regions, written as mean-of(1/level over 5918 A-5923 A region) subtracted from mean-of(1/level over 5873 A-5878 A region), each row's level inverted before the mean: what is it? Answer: 0.000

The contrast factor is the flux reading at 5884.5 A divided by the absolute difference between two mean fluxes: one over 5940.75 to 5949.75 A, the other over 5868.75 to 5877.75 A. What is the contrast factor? 55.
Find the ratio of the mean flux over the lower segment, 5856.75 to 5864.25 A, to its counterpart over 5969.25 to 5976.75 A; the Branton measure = 0.96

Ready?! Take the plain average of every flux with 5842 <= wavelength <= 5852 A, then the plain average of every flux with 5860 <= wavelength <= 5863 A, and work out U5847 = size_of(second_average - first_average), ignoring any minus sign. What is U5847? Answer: 1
